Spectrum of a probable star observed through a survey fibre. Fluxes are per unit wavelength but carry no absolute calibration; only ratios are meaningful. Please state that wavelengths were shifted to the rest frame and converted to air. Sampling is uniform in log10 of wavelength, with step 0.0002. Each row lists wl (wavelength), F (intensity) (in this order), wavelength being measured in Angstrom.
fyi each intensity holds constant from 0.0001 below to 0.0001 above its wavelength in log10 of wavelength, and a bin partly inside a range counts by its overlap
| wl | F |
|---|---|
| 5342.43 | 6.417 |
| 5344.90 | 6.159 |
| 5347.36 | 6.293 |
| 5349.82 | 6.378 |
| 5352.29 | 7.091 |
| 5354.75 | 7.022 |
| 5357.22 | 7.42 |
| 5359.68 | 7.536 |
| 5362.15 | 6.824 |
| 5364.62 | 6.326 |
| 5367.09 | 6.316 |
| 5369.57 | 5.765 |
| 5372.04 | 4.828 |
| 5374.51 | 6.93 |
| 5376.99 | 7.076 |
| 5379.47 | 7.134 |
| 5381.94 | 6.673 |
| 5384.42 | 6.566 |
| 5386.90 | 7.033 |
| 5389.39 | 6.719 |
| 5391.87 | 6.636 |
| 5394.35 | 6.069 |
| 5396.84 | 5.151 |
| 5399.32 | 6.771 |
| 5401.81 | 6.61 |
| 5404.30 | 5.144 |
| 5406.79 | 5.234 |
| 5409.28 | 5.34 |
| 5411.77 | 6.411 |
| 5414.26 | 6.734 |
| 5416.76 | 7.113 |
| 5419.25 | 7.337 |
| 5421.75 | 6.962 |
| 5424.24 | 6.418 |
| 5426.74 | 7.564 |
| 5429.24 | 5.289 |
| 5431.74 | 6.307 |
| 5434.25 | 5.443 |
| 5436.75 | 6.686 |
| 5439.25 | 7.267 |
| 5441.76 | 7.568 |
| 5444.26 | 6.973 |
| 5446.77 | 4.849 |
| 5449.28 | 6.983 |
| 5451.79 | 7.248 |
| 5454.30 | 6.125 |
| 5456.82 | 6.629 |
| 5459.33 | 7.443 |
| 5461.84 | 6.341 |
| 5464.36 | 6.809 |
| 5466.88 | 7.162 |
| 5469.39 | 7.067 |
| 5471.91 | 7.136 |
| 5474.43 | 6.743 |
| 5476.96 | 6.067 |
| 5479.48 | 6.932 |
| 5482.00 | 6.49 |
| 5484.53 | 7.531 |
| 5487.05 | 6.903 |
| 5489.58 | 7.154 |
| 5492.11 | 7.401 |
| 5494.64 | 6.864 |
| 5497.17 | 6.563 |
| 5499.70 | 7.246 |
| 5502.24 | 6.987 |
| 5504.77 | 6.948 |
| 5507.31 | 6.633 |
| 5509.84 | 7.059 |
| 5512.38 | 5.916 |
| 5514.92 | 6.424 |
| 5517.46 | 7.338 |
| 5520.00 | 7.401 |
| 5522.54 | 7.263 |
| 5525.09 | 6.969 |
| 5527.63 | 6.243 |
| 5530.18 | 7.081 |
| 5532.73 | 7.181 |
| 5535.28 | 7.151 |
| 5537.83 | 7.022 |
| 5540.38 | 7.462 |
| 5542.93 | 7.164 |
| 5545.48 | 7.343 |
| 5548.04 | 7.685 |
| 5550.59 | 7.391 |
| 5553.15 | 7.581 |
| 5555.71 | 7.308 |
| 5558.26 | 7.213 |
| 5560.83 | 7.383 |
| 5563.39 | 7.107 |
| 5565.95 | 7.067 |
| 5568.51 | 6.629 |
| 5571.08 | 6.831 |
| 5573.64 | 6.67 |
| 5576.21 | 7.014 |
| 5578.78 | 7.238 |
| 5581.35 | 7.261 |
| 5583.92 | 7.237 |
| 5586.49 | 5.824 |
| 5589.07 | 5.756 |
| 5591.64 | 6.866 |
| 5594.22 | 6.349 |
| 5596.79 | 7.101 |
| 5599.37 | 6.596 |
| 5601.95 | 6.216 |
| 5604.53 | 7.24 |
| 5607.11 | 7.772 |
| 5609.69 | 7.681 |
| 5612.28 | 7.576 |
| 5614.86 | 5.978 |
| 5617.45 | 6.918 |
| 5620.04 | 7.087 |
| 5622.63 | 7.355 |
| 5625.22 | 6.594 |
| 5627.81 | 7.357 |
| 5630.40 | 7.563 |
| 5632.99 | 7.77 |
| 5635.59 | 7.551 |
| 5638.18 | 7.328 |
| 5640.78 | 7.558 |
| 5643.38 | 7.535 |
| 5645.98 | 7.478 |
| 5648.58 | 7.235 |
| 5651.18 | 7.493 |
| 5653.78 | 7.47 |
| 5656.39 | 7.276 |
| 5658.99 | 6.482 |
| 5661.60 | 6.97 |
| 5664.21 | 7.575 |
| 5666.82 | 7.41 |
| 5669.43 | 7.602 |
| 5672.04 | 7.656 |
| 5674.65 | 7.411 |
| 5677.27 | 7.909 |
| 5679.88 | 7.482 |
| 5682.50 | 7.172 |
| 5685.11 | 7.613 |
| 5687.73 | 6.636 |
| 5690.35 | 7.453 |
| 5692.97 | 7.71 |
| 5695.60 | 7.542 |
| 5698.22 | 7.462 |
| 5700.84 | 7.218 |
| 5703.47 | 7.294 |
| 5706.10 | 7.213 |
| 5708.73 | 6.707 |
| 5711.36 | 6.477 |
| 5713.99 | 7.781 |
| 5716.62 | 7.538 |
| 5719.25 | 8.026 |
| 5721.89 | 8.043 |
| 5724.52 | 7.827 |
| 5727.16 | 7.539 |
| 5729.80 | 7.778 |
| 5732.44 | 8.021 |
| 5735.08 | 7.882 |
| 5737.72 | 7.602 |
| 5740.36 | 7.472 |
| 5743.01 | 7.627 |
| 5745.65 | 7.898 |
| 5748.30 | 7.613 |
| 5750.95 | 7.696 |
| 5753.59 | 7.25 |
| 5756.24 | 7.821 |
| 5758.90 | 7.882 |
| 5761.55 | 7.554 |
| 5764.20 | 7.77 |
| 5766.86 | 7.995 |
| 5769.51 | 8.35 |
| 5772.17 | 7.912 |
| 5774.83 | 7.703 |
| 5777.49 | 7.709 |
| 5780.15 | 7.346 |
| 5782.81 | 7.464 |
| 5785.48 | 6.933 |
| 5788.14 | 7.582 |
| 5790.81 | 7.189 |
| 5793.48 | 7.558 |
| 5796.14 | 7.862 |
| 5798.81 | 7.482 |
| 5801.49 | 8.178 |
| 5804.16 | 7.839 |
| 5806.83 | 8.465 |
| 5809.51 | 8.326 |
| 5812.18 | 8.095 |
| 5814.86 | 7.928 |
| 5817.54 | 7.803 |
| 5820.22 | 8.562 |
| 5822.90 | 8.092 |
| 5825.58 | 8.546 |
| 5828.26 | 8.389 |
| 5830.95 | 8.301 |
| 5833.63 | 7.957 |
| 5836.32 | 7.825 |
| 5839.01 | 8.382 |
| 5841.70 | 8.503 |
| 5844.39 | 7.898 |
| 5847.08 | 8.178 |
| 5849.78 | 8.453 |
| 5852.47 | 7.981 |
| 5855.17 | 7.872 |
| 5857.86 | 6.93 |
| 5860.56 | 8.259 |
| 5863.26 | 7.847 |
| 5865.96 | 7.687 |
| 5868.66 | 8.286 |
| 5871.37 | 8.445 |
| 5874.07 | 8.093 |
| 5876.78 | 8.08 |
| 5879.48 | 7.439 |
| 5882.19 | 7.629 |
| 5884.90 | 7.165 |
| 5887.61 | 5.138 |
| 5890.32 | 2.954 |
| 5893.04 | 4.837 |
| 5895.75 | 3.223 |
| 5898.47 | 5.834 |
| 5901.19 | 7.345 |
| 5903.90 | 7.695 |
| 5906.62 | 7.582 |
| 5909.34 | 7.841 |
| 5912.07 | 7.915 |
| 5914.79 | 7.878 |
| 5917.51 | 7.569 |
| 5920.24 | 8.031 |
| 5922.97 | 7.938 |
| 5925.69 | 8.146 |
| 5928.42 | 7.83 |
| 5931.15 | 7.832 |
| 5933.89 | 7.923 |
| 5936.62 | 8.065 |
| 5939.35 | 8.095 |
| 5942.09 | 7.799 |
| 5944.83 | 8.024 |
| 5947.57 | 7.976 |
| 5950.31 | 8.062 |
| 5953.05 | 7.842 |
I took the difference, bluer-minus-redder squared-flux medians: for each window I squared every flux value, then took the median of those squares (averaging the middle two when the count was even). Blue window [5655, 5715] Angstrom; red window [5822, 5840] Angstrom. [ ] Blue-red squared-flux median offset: -14.0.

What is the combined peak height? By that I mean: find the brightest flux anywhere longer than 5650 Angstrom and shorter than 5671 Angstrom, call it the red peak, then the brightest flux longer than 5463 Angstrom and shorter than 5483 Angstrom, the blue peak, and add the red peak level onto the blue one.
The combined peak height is 14.8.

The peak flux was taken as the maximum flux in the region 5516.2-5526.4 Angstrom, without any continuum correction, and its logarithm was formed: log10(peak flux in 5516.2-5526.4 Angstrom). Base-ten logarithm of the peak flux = 0.87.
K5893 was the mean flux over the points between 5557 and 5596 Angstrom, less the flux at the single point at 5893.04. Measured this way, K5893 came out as 2.0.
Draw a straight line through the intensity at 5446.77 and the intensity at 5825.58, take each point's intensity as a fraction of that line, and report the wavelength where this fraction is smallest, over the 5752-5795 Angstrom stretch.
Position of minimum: 5785.48 Angstrom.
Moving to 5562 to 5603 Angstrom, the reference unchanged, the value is 5589.07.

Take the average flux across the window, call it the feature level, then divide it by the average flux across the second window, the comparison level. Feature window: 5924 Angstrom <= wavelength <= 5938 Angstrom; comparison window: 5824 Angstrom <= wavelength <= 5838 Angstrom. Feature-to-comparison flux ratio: 0.97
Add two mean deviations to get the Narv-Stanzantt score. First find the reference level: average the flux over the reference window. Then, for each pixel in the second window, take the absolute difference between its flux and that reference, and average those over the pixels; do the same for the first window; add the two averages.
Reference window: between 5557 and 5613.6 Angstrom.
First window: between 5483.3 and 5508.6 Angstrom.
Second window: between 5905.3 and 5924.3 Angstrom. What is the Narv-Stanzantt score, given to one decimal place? 1.1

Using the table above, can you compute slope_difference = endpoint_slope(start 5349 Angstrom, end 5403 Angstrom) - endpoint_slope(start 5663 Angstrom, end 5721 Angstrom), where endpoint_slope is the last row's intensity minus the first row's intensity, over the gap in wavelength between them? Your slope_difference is -0.004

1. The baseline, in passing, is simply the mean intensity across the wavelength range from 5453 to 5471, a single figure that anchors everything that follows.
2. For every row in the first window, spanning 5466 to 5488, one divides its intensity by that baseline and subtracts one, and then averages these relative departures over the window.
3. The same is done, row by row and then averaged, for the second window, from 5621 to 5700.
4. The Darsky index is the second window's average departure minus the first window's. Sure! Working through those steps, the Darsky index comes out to 0.07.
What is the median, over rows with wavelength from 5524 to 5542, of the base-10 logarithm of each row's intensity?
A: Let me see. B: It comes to 0.85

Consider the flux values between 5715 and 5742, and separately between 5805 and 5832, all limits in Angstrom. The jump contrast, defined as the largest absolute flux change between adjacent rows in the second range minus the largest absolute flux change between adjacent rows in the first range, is 0.3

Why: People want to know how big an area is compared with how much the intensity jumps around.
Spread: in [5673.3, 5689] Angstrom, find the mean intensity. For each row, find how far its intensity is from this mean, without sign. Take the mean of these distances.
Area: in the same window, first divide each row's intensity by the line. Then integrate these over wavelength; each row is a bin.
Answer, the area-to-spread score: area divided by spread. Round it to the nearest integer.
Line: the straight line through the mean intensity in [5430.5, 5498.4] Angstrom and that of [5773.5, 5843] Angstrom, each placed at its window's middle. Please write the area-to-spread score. 50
